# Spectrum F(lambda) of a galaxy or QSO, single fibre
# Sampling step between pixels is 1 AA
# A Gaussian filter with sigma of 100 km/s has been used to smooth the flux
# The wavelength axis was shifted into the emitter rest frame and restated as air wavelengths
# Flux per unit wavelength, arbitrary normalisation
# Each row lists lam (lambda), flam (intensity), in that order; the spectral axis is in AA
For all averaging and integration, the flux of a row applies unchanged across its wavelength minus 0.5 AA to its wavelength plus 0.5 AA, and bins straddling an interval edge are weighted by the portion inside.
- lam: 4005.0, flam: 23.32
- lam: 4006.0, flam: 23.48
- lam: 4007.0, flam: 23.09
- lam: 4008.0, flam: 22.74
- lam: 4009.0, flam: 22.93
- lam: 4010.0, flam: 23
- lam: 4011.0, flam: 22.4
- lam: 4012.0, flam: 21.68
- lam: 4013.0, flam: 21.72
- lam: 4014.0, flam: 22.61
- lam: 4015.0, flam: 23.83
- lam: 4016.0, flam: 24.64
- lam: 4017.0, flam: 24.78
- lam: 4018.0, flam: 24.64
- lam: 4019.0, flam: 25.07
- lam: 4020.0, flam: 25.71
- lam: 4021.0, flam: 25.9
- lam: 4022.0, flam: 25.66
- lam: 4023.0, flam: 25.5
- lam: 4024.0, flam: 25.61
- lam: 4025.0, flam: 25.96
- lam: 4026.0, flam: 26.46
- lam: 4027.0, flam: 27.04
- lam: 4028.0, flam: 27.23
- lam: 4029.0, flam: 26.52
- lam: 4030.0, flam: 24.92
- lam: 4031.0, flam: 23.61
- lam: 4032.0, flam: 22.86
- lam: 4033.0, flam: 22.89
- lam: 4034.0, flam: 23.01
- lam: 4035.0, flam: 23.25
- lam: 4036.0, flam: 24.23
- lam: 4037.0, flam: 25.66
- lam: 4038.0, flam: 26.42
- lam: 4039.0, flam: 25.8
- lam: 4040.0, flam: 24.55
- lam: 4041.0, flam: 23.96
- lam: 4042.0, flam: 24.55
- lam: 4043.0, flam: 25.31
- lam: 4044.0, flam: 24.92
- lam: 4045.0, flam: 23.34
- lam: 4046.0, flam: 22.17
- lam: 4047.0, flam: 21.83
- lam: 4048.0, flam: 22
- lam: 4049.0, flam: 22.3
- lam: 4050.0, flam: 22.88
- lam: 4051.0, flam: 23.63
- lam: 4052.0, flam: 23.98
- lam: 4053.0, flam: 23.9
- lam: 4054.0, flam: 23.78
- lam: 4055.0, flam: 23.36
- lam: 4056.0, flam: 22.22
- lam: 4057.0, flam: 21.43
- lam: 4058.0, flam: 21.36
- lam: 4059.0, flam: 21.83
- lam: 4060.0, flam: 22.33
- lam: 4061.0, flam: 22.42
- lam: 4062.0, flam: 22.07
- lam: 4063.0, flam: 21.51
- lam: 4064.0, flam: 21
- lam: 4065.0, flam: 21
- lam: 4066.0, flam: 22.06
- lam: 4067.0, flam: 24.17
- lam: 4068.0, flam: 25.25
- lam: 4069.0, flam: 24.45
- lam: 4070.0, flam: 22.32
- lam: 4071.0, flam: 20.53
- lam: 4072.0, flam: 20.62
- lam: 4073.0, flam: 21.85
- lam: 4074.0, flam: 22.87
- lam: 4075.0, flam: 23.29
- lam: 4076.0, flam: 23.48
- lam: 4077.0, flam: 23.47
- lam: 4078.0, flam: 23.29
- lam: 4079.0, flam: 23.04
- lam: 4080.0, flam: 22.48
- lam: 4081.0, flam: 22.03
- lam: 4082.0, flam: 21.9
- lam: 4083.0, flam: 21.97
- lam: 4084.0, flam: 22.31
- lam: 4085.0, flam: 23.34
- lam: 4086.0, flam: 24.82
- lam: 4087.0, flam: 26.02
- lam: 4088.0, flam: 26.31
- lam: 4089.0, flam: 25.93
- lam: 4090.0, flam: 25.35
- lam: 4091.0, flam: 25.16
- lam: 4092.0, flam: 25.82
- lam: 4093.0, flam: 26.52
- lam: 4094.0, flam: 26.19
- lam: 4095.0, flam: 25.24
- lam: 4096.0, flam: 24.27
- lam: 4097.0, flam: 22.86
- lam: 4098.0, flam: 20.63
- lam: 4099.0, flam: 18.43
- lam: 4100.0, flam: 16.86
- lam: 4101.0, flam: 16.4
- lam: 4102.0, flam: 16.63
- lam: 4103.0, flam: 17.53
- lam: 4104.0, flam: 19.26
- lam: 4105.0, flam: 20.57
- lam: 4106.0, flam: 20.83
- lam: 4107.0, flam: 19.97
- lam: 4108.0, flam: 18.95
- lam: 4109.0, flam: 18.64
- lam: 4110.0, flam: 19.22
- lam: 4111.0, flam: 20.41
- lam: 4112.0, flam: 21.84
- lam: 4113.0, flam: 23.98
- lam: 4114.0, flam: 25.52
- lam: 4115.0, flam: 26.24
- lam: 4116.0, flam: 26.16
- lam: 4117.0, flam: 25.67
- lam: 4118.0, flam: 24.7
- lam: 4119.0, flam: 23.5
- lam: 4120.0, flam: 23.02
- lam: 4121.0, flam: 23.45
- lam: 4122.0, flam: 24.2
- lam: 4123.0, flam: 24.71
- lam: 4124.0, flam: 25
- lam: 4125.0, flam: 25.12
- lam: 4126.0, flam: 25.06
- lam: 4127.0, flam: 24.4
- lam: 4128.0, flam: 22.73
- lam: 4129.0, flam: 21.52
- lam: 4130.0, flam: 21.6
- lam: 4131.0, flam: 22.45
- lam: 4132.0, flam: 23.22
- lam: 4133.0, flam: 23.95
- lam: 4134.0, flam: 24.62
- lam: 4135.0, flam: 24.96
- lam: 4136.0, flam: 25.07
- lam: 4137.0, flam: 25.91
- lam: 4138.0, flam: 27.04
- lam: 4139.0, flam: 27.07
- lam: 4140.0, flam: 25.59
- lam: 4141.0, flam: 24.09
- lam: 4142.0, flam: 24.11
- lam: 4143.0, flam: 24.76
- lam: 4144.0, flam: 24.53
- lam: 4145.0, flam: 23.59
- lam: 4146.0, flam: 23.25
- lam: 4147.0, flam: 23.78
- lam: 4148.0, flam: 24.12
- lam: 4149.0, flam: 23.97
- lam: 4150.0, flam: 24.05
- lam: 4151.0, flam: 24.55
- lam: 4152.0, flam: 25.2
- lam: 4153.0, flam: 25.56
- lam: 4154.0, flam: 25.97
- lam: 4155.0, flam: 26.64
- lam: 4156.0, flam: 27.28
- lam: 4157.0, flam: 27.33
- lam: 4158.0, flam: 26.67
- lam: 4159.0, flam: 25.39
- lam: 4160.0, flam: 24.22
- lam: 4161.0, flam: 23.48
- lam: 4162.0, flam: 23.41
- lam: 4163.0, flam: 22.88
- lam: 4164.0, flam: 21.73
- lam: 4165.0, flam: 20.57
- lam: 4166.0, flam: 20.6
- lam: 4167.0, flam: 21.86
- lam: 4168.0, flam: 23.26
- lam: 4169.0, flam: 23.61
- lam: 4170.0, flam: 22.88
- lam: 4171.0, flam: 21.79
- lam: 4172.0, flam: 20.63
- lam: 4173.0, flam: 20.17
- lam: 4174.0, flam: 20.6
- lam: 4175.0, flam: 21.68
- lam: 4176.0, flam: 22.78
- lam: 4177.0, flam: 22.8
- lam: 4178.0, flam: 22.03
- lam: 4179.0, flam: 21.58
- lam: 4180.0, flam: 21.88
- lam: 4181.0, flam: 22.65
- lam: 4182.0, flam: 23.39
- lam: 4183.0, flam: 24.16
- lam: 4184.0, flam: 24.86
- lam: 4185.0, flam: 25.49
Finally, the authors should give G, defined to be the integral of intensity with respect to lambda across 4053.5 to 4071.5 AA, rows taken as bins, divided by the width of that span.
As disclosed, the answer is 22.4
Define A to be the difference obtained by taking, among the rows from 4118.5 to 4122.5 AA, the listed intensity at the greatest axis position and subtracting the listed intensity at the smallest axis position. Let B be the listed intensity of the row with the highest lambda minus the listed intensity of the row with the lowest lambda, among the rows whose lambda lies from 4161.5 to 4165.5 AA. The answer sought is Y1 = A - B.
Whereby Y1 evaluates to 3.5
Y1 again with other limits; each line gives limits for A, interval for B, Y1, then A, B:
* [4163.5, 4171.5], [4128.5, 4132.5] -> -1.6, 0.1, 1.7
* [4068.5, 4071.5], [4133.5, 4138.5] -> -6.3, -3.9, 2.4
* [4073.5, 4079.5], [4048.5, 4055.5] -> -0.9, 0.2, 1.1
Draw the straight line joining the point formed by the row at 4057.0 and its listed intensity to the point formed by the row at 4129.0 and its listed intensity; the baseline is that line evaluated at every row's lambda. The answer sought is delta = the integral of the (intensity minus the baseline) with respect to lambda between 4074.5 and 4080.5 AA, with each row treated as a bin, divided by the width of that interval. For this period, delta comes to 1.7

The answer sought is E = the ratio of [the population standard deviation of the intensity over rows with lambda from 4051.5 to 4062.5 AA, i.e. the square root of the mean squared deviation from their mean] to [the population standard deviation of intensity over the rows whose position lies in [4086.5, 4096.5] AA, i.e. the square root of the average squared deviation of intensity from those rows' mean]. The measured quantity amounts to 1.45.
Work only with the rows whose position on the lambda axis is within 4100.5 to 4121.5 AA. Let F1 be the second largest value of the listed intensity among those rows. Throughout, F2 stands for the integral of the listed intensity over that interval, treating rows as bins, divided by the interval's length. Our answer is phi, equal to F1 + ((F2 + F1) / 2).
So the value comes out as 50.0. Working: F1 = 26.16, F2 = 21.5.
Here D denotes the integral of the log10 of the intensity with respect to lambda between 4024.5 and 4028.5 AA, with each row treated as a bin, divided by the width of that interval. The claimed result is 1.43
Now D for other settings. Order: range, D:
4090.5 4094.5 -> 1.41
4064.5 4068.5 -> 1.36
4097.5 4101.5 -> 1.26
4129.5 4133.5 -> 1.36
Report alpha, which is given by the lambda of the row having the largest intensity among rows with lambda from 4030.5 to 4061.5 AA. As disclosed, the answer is 4038.0 AA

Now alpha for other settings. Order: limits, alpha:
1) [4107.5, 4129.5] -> 4115.0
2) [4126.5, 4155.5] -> 4139.0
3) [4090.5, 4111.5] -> 4093.0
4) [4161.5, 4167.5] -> 4162.0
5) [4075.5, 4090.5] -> 4088.0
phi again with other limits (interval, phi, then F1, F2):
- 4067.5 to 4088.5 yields 50.6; 26.02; 23.1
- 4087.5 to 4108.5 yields 50.4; 26.31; 21.9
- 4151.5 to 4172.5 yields 52.8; 27.28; 23.9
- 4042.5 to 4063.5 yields 48.8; 24.92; 22.8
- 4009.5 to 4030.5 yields 53.0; 27.04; 24.8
